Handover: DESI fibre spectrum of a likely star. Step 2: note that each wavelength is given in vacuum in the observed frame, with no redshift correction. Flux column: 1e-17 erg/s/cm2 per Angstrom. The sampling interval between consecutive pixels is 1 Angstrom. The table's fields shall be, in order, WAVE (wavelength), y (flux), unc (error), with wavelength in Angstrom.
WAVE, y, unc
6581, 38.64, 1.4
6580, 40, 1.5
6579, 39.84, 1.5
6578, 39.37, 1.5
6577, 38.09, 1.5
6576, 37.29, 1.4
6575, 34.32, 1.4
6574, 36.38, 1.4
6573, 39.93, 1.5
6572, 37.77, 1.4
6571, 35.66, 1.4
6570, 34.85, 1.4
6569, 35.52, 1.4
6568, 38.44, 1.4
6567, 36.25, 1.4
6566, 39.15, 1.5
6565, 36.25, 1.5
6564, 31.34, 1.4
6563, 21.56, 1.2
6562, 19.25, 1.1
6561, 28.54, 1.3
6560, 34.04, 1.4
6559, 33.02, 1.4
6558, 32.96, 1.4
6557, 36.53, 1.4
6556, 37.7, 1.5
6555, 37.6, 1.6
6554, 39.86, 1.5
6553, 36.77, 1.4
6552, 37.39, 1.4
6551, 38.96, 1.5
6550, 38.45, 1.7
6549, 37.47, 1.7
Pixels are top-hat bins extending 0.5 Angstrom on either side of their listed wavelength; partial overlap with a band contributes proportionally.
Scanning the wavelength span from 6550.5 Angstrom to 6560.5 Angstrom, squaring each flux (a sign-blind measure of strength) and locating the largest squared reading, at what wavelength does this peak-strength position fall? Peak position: 6554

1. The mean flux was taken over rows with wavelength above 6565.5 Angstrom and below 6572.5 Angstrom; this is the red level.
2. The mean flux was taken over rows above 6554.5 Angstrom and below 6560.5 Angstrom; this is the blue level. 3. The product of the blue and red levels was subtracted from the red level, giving -1263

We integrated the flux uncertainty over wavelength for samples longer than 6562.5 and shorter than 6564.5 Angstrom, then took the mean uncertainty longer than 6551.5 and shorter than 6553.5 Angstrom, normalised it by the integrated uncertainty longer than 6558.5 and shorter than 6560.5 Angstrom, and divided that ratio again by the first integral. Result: 0.192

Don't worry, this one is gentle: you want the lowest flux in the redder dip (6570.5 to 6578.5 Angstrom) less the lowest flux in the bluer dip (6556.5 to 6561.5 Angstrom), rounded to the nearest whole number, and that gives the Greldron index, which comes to 6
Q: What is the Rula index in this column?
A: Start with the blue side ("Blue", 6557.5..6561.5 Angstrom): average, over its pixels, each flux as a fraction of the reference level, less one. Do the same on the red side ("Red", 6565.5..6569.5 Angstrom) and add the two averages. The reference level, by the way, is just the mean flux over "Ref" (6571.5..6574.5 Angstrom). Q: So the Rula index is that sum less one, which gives -1.17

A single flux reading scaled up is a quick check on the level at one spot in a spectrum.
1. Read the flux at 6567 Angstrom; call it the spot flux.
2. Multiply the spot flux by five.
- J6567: 181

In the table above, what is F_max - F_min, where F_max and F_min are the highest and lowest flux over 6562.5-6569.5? 18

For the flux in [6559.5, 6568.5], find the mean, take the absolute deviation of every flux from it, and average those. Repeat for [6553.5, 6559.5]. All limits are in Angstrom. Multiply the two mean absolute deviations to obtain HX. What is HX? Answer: 13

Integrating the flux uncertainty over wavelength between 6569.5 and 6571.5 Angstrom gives 2.80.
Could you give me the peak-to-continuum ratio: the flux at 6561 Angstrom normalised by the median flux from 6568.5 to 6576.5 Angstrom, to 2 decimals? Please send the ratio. 0.79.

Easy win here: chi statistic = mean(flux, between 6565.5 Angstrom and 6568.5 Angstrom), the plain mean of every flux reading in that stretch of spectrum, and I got 37.9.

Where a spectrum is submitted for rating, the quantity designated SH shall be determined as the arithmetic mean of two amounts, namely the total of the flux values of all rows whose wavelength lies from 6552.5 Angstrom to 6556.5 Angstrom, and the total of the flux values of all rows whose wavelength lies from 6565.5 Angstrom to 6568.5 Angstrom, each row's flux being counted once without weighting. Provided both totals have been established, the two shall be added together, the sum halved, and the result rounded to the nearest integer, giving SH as 133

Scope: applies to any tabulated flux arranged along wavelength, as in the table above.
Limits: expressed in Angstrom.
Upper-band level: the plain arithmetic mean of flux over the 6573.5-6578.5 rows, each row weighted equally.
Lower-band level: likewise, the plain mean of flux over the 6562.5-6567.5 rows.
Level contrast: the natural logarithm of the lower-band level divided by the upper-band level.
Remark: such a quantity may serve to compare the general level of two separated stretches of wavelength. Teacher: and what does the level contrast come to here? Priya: -0.12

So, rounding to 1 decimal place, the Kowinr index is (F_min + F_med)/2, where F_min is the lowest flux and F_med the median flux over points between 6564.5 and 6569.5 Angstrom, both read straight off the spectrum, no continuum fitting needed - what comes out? 35.9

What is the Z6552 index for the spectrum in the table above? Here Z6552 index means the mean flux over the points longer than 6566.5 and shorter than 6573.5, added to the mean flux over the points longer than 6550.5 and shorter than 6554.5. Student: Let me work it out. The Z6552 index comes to 75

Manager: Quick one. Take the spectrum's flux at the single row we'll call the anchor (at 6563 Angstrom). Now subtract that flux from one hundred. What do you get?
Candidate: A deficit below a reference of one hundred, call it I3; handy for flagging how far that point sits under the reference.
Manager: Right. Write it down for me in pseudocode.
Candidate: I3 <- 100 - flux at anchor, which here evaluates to 78.4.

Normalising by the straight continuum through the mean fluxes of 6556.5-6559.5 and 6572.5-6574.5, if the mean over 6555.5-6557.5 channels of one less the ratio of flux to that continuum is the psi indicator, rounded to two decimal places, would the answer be -0.10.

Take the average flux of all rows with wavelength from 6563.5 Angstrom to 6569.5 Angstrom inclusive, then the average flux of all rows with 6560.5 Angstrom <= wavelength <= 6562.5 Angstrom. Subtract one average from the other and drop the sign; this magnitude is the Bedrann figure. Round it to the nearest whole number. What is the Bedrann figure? 12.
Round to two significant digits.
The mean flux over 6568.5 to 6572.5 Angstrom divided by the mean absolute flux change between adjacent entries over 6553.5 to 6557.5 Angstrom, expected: 31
